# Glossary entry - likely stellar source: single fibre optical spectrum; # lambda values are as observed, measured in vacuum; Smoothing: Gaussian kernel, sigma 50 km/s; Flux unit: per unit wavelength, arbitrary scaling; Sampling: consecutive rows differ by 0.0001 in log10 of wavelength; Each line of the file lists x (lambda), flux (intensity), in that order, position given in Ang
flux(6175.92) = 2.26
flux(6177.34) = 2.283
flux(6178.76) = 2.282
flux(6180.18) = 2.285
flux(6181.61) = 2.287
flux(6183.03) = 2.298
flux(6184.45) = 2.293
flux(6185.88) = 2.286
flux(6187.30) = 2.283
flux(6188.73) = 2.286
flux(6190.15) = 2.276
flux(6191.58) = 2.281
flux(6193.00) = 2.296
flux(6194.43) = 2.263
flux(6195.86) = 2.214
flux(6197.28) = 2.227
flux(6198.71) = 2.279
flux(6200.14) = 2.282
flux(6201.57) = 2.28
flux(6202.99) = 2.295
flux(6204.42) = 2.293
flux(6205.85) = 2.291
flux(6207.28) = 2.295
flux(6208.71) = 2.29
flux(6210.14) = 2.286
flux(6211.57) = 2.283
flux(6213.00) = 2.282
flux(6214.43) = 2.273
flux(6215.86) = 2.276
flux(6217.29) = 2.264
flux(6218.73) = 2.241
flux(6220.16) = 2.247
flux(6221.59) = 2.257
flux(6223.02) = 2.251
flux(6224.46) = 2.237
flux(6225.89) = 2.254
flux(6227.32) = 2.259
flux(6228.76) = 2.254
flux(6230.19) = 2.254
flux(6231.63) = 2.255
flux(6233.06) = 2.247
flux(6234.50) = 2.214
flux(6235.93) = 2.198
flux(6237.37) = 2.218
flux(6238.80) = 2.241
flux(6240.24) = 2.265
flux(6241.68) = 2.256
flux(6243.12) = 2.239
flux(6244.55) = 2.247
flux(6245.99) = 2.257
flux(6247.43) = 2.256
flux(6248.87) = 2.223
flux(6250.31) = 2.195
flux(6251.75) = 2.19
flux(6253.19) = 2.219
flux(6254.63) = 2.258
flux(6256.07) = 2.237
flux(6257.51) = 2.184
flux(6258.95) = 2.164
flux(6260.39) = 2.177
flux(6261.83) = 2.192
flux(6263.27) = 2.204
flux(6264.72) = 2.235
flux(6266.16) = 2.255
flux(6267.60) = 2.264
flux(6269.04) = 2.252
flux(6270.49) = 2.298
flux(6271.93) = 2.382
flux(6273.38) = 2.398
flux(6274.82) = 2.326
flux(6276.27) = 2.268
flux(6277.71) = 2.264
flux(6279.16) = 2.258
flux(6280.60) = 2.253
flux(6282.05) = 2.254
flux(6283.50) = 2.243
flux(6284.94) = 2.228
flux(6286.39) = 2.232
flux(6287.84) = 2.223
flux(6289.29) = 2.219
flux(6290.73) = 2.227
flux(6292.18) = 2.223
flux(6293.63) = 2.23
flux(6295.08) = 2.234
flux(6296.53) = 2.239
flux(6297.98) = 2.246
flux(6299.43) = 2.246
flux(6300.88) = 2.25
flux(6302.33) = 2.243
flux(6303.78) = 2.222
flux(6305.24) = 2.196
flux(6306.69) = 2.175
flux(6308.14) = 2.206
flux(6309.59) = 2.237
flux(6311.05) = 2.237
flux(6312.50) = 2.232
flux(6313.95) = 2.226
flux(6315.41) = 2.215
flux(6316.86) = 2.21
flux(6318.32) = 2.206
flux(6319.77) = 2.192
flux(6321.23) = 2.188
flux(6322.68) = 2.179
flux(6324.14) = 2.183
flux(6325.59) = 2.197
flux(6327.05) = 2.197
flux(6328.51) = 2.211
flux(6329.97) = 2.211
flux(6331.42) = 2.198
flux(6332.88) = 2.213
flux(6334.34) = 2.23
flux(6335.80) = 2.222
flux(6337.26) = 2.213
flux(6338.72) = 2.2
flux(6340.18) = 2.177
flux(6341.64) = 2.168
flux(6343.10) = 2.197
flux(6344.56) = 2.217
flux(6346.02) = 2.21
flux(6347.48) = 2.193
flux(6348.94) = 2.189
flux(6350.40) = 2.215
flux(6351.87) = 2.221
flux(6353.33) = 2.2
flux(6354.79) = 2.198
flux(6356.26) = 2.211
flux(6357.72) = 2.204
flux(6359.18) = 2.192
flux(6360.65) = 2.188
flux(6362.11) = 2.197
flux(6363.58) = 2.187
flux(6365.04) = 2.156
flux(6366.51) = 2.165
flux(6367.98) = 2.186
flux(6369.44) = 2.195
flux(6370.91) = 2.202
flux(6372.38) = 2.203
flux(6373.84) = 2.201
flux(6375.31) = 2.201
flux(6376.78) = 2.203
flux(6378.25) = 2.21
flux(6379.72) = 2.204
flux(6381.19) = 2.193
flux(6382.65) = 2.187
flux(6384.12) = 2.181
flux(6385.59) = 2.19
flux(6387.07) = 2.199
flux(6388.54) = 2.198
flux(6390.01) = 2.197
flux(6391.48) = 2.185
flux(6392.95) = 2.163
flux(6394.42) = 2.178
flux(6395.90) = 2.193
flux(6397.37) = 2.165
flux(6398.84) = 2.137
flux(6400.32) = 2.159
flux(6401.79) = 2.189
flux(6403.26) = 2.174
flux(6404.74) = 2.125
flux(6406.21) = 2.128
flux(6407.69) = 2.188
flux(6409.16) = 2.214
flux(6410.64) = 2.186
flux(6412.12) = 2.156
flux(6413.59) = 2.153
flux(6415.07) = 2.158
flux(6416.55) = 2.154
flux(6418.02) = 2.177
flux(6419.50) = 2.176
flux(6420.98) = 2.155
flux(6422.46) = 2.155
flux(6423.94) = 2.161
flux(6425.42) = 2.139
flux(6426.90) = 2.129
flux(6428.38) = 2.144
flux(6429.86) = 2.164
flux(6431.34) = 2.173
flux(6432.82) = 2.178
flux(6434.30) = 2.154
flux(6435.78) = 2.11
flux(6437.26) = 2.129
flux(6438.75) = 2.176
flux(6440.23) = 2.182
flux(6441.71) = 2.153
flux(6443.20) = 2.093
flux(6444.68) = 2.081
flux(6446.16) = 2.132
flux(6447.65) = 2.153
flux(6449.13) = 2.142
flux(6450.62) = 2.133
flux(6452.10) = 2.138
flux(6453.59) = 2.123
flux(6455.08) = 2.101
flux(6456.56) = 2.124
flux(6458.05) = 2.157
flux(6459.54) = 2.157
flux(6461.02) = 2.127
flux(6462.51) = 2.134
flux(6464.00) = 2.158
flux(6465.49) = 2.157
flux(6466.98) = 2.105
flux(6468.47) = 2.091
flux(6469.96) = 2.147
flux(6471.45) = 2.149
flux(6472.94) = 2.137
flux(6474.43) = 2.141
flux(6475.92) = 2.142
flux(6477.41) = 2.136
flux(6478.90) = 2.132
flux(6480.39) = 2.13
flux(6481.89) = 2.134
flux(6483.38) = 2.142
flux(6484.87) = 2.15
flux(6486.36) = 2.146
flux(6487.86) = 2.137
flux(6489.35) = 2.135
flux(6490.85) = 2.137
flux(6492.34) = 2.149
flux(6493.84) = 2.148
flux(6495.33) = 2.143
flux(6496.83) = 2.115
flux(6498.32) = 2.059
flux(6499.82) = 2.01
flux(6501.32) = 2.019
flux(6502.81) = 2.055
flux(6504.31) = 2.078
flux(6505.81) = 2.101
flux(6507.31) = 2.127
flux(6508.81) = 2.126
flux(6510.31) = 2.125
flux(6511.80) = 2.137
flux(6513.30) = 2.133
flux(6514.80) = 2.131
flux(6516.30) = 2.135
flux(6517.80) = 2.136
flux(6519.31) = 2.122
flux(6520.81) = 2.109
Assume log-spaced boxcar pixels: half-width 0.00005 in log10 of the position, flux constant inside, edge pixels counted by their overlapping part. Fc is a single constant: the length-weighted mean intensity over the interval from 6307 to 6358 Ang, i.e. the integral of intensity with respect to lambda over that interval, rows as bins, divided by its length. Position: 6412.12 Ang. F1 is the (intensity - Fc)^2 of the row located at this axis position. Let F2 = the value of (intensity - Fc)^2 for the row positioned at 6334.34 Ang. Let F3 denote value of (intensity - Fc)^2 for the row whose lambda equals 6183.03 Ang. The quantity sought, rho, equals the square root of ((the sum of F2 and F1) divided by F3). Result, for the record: 0.6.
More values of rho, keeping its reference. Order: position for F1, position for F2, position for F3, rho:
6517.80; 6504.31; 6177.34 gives 1.9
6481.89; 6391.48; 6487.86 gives 1.1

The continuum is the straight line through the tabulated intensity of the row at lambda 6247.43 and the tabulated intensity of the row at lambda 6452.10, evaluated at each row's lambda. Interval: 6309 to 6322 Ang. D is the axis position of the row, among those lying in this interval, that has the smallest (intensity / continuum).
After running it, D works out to 6321.23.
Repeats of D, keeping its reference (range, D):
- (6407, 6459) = 6444.68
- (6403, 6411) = 6404.74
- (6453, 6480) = 6468.47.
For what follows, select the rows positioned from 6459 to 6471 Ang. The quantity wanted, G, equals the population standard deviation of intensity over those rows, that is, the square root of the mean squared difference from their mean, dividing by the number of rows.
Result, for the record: 0.024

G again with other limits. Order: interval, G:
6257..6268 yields 0.035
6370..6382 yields 0.004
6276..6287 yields 0.014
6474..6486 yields 0.006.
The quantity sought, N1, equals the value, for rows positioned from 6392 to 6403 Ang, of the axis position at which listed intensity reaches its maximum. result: 6395.90 Ang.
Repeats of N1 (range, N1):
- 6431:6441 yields 6440.23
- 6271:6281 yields 6273.38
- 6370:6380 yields 6378.25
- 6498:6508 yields 6507.31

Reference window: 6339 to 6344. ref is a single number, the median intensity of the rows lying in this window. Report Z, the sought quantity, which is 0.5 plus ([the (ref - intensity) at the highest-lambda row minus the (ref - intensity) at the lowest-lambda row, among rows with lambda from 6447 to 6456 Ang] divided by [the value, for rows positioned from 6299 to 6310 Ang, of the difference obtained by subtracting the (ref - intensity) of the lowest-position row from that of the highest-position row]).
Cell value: 6.3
